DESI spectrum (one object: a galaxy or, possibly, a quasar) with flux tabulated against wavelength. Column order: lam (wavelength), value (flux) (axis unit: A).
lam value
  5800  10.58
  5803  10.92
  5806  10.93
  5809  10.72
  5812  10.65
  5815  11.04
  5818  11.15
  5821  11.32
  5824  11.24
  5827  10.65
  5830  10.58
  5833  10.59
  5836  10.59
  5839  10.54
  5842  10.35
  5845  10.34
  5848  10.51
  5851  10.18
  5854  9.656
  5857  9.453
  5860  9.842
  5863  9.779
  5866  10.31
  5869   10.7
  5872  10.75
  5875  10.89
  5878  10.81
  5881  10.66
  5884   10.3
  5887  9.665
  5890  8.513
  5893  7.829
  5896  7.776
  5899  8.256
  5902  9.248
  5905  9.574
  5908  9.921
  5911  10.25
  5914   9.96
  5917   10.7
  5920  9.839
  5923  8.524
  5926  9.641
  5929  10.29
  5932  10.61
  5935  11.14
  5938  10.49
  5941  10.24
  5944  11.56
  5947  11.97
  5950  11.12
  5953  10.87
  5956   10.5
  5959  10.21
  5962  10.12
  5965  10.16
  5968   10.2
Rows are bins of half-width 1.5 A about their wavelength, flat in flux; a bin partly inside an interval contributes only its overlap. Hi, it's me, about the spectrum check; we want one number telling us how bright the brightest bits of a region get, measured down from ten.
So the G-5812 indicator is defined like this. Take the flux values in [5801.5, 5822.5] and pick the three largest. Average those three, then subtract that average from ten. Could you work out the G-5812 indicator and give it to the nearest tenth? -1.2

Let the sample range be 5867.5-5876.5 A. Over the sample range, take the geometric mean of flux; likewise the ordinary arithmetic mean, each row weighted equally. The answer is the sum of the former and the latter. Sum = 21.6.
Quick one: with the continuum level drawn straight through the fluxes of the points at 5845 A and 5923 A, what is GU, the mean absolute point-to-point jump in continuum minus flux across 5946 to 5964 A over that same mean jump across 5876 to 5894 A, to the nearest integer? 1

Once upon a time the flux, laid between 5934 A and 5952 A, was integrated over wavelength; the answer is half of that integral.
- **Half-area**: 100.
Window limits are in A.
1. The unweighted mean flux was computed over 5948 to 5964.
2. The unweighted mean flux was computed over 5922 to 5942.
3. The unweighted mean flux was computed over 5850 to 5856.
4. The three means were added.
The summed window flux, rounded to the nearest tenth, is 30.6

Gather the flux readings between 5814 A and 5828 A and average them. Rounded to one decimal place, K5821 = 11.1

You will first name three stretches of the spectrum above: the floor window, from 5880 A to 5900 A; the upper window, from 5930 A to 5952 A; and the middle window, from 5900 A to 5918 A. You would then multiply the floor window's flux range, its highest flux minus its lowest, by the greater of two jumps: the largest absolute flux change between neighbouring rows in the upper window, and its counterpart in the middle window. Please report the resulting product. 3.8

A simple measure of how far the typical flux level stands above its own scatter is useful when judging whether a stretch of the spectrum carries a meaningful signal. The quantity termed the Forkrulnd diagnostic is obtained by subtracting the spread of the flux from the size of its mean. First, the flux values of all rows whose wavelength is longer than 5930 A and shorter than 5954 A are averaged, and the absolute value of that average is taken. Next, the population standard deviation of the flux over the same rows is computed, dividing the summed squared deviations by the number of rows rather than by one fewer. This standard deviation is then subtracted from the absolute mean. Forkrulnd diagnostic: 10.5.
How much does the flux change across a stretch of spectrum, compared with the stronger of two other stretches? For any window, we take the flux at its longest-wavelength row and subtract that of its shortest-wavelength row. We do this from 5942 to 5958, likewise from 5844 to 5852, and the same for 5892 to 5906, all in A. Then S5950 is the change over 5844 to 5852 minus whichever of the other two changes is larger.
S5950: -1.9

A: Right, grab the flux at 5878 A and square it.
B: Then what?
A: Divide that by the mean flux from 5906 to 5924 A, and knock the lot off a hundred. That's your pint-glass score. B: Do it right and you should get 88.2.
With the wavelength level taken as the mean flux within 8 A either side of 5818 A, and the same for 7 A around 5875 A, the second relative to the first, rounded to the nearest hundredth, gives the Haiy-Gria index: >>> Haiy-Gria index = 0.97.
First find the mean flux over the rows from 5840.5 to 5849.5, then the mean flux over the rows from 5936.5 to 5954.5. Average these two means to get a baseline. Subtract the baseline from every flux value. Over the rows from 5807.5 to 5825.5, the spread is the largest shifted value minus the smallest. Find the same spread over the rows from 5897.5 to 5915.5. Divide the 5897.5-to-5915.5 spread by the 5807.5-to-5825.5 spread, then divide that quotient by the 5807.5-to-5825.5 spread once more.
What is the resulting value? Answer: 4.4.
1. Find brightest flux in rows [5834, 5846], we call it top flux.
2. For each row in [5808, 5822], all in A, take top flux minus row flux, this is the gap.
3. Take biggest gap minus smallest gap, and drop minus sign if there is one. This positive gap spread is 0.7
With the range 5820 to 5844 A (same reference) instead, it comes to 1.0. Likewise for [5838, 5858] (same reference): 1.1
